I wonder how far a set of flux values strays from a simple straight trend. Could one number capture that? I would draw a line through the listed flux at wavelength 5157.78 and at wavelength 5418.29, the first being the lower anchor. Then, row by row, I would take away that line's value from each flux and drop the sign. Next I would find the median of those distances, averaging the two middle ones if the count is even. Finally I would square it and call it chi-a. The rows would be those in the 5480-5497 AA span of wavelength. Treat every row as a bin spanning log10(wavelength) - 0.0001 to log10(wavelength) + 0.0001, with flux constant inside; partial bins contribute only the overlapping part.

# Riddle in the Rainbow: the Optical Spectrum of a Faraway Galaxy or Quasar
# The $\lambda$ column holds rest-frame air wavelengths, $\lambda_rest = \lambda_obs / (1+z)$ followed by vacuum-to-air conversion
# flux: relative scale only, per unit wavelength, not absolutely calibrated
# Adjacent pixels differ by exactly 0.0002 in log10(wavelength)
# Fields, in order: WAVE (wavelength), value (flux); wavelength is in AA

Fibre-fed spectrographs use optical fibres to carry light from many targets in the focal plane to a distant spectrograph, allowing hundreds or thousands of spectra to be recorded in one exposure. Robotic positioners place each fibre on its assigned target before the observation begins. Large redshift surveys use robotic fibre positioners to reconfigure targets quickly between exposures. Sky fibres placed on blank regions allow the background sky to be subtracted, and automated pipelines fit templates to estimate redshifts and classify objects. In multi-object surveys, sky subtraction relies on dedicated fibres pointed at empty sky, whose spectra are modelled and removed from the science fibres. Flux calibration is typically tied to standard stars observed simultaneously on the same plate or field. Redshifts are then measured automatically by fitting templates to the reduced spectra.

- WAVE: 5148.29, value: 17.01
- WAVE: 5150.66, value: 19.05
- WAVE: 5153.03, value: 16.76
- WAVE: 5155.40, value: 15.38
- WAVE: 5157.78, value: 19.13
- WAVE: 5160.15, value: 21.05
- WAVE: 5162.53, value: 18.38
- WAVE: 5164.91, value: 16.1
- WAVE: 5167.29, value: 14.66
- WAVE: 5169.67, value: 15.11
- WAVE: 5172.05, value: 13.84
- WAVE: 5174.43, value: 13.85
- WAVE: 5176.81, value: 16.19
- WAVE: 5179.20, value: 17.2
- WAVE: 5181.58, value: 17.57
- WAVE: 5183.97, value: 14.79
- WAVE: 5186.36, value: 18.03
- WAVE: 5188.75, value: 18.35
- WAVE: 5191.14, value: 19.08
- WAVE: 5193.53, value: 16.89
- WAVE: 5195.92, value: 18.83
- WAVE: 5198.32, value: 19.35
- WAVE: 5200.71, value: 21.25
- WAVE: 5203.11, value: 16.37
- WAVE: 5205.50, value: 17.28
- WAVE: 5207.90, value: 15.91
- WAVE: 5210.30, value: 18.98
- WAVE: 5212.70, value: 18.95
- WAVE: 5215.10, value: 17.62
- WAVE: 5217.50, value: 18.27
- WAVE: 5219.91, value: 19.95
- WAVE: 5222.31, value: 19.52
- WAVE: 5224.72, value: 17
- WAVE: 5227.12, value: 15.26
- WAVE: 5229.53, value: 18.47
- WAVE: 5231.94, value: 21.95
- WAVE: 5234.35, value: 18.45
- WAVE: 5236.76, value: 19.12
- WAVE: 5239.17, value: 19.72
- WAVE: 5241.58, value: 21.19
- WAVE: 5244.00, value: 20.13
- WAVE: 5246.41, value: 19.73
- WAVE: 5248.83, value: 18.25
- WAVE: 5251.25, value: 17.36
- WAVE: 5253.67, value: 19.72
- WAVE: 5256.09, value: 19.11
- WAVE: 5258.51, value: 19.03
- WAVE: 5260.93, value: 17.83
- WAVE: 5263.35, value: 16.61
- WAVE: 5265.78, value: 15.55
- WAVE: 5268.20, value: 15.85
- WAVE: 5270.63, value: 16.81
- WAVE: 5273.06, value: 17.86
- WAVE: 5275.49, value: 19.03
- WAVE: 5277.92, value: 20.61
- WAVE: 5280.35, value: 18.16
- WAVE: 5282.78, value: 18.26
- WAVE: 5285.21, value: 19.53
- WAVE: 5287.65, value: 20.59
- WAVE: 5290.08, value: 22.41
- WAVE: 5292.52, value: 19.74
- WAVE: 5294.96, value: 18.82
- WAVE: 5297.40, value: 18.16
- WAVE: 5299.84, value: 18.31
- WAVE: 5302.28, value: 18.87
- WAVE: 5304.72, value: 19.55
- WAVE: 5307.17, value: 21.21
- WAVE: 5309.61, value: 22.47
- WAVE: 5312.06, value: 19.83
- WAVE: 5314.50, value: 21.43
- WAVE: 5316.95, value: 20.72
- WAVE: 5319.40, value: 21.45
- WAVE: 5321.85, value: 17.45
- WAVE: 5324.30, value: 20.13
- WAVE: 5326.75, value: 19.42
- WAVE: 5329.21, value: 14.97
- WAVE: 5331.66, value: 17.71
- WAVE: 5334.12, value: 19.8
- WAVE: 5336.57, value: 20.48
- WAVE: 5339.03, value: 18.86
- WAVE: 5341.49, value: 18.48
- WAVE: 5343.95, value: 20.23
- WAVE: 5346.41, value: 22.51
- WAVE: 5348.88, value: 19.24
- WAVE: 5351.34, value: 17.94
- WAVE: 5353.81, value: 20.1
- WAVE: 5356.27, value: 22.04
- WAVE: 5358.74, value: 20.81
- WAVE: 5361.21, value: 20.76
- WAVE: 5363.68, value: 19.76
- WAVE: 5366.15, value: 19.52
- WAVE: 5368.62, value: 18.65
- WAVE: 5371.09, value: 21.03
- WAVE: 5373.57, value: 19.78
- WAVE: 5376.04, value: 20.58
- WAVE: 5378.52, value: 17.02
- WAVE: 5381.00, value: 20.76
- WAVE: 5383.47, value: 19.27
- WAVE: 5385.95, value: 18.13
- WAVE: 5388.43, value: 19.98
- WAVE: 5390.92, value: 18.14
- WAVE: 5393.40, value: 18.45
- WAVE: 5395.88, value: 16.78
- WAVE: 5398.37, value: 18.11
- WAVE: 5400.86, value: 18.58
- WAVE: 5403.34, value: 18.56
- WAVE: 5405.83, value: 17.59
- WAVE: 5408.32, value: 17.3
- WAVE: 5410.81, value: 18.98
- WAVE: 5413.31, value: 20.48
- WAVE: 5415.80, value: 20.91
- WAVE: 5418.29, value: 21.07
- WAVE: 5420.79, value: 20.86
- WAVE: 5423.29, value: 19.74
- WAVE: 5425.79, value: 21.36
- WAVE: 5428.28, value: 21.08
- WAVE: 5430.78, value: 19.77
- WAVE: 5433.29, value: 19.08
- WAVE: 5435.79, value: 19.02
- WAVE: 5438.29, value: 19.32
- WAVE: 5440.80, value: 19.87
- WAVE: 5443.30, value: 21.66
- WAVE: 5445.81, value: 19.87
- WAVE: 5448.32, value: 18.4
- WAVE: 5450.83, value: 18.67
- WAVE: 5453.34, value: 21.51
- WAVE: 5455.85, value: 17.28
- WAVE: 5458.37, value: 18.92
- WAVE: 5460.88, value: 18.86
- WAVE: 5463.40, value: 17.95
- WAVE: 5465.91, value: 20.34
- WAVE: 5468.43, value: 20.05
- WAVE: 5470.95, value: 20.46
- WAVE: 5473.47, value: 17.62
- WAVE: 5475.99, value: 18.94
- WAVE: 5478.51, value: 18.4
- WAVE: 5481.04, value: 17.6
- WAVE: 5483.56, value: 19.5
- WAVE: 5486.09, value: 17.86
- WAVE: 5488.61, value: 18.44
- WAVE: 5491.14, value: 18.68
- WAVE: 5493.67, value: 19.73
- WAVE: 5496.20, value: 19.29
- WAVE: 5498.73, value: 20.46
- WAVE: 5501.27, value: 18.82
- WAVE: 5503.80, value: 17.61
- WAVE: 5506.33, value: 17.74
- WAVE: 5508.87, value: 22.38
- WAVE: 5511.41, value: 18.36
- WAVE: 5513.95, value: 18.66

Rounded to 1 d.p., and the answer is 8.6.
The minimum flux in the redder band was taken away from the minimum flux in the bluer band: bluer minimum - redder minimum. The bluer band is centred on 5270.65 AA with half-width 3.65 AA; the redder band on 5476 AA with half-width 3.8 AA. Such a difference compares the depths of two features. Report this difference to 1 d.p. -1.8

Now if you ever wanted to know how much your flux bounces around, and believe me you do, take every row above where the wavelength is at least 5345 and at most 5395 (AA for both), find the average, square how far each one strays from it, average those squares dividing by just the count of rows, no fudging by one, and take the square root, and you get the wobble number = 1.38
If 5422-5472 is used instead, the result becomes 1.16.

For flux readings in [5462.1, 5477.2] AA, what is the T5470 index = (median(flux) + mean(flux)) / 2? 19.4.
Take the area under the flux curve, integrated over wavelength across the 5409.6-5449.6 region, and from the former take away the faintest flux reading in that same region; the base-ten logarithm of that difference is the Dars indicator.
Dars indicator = 2.895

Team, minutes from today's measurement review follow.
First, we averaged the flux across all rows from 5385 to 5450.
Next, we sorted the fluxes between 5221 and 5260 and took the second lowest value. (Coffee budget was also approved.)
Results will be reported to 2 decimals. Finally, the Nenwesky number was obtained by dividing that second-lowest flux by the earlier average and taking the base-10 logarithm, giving -0.06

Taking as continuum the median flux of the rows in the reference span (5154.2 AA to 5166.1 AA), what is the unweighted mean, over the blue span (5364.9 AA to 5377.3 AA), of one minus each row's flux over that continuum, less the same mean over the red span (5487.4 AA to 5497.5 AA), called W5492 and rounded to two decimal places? -0.05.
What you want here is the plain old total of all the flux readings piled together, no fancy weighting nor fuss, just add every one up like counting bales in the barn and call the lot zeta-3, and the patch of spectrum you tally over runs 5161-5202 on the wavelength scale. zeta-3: 289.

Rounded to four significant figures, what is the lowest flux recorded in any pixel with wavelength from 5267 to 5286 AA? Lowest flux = 15.85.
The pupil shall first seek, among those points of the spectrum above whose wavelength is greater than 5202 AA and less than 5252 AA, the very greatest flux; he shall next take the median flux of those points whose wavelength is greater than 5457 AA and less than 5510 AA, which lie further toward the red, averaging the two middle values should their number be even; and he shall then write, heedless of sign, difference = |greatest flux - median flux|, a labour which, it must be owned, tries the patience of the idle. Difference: 3.1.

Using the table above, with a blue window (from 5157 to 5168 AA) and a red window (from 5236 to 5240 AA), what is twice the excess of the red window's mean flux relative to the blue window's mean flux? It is 3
